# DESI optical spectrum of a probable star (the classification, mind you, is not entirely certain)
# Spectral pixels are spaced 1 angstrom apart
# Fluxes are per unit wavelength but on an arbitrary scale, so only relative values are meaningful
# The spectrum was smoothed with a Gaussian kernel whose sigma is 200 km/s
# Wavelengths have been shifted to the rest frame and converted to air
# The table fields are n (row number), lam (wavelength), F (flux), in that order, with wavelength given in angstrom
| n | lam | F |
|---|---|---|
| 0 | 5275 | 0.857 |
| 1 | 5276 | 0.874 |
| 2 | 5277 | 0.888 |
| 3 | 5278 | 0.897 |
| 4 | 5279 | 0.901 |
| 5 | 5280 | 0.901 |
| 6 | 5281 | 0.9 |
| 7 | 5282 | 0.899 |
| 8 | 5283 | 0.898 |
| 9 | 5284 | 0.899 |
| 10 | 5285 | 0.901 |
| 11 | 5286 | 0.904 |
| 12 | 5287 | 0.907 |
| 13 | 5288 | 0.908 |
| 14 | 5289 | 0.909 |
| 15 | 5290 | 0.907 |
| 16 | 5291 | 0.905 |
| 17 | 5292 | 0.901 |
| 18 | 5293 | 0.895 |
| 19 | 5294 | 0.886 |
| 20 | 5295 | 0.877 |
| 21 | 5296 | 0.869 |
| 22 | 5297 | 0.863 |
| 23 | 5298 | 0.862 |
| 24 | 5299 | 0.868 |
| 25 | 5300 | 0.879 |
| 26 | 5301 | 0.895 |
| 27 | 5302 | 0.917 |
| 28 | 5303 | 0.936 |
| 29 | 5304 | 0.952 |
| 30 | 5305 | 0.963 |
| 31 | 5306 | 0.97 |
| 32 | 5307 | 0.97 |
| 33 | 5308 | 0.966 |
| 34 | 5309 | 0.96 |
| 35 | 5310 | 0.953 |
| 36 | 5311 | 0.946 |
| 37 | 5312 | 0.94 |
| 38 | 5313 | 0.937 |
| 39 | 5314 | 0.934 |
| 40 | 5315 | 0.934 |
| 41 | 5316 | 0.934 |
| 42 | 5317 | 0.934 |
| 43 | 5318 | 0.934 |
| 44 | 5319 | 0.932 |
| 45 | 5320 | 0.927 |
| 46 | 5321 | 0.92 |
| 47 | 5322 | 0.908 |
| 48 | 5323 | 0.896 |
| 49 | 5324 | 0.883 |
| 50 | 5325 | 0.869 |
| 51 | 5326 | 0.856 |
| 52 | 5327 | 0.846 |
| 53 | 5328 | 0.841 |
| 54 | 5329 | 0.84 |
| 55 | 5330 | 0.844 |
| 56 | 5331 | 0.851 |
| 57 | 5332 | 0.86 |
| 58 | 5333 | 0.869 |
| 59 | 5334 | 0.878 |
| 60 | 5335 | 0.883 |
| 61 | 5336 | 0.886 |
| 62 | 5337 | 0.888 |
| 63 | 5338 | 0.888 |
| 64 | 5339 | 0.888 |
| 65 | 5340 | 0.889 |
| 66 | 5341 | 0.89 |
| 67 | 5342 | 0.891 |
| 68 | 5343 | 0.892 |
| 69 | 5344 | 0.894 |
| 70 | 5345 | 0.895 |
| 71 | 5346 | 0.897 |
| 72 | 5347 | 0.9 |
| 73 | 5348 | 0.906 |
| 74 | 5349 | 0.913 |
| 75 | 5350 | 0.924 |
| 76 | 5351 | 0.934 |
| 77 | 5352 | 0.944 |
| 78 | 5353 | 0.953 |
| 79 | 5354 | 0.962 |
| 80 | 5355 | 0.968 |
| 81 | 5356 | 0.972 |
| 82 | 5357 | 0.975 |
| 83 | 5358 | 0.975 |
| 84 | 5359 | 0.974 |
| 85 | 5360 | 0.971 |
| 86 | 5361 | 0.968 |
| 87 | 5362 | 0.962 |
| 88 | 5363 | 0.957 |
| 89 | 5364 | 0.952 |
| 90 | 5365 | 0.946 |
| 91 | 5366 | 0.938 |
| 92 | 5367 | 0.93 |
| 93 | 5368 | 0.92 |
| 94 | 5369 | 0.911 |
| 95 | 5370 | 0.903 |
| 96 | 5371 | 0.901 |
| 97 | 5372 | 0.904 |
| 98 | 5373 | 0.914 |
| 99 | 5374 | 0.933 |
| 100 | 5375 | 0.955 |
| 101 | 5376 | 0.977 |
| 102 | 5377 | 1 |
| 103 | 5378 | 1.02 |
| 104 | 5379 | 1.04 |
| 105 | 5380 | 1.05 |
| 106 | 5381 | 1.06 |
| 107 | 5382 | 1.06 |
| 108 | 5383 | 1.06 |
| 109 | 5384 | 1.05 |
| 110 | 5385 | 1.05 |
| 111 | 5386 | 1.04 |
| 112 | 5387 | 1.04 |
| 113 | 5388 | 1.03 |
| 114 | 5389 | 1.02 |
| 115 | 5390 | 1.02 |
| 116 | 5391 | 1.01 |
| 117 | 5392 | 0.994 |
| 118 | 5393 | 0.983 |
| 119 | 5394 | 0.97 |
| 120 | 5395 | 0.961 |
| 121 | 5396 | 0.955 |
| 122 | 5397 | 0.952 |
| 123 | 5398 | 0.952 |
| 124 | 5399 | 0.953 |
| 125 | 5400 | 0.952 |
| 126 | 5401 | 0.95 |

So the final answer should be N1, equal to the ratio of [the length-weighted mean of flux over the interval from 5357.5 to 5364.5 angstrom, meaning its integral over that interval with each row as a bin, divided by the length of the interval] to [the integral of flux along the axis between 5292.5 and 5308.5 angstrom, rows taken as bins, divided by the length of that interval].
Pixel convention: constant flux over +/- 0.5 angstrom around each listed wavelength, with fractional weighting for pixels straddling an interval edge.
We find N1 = 1.06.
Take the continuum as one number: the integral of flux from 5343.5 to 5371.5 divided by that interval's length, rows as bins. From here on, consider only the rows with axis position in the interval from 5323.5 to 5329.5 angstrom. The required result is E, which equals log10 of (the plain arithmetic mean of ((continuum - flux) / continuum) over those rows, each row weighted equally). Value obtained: -1.06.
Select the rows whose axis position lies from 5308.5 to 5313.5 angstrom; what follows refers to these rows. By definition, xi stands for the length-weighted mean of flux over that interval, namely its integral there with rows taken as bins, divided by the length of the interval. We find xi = 0.95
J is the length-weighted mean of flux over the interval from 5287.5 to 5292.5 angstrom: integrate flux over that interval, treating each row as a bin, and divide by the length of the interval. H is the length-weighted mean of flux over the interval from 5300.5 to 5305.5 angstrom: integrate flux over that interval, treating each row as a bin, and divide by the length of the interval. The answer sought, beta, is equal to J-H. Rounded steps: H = 0.93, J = 0.906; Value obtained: -0.03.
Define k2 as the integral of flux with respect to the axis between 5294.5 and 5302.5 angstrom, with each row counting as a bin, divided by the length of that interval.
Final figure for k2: 0.88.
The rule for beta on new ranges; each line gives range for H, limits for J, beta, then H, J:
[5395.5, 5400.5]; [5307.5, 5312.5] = 0.00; 0.95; 0.953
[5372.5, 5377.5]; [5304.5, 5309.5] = 0.01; 0.96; 0.966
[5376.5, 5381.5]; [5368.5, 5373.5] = -0.13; 1.03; 0.907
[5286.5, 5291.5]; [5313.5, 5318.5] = 0.03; 0.91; 0.934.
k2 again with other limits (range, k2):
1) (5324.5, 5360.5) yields 0.90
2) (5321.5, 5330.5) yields 0.86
